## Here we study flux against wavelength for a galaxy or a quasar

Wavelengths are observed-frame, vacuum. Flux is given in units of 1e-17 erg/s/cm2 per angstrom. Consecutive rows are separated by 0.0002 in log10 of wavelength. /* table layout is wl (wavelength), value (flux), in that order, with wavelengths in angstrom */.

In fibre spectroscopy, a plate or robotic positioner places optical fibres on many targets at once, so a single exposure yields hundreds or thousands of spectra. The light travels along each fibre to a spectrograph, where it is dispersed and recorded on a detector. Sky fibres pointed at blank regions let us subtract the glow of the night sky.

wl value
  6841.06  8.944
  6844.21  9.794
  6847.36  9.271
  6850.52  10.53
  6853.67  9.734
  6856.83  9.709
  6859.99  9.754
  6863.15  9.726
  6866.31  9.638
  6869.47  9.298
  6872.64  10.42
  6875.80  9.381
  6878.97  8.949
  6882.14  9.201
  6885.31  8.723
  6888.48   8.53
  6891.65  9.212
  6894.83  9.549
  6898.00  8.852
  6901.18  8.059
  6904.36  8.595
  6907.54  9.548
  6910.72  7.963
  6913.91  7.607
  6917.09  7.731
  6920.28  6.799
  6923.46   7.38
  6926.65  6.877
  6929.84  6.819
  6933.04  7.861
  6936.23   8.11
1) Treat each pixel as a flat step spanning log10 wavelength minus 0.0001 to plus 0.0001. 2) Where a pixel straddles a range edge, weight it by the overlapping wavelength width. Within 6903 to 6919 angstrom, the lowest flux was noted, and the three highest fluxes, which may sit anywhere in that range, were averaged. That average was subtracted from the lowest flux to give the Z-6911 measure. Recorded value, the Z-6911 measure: -1.1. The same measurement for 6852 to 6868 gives -0.1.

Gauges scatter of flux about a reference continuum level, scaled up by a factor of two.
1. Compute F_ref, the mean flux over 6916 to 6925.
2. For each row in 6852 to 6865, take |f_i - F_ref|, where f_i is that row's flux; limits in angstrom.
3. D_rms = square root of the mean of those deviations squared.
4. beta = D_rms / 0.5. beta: 4.9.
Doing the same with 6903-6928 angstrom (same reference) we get 2.0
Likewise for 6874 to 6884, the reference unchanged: 3.8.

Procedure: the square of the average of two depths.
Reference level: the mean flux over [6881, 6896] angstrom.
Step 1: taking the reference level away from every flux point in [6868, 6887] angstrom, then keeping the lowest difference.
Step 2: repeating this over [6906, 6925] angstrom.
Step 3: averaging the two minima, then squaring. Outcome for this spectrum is 1.6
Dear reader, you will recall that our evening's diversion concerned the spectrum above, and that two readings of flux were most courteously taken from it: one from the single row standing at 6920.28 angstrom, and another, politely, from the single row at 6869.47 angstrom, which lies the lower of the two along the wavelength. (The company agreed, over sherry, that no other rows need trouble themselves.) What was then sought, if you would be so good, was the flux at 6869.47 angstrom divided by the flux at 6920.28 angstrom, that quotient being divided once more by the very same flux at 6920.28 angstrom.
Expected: 0.201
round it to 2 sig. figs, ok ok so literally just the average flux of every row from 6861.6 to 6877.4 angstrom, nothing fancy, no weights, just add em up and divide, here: 9.7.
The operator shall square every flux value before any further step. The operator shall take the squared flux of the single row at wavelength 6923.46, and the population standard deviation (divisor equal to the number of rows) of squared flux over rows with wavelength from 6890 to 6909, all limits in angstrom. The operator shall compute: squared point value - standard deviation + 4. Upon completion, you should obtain 49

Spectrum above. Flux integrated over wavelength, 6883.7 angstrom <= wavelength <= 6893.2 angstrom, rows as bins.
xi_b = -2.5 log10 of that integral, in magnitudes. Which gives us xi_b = -4.8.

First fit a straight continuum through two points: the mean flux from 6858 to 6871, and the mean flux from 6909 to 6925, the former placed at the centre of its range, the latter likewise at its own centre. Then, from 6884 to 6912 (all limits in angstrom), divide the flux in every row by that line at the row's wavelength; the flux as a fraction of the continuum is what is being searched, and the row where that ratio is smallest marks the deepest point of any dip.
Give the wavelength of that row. 6888.48 angstrom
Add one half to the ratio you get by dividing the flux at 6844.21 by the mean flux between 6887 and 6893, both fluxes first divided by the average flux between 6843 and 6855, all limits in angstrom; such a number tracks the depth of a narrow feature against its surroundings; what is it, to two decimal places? 1.60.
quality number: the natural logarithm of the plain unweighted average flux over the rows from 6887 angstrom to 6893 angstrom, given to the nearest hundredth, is 2.18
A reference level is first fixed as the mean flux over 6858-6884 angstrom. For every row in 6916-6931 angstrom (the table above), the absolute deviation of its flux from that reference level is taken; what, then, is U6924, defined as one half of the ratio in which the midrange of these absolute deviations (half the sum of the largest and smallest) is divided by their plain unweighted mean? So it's 0.47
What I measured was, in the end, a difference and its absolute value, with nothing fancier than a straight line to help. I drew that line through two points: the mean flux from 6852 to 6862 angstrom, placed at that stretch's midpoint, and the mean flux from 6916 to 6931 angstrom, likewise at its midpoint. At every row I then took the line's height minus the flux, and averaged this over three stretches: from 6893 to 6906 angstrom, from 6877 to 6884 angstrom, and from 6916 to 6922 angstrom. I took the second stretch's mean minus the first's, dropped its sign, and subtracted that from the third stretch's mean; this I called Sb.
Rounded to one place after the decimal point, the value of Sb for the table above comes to -0.4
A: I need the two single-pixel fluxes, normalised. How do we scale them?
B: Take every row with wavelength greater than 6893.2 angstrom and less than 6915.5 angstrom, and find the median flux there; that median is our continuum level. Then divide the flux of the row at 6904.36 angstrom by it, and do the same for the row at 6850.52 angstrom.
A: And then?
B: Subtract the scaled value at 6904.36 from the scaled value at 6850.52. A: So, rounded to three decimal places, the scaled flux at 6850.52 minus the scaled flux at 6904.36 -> 0.225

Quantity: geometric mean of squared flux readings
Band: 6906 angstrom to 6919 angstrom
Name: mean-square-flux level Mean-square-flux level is 66.9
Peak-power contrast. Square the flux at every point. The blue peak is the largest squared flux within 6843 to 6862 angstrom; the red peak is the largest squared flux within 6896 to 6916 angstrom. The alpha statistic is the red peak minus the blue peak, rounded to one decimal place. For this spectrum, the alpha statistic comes -19.7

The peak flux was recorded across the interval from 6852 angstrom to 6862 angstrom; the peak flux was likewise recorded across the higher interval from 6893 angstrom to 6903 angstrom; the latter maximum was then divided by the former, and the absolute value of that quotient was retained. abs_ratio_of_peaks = 0.98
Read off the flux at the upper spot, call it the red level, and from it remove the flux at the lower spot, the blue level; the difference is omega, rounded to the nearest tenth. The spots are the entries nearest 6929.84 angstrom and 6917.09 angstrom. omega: -0.9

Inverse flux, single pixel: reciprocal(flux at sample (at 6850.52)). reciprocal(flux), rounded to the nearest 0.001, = 0.095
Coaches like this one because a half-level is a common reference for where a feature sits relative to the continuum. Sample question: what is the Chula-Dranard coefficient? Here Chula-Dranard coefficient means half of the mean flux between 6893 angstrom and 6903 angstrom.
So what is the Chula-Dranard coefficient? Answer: 4.4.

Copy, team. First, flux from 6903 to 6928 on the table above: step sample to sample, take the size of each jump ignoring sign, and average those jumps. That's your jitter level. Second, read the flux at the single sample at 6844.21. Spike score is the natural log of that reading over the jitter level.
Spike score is 2.61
